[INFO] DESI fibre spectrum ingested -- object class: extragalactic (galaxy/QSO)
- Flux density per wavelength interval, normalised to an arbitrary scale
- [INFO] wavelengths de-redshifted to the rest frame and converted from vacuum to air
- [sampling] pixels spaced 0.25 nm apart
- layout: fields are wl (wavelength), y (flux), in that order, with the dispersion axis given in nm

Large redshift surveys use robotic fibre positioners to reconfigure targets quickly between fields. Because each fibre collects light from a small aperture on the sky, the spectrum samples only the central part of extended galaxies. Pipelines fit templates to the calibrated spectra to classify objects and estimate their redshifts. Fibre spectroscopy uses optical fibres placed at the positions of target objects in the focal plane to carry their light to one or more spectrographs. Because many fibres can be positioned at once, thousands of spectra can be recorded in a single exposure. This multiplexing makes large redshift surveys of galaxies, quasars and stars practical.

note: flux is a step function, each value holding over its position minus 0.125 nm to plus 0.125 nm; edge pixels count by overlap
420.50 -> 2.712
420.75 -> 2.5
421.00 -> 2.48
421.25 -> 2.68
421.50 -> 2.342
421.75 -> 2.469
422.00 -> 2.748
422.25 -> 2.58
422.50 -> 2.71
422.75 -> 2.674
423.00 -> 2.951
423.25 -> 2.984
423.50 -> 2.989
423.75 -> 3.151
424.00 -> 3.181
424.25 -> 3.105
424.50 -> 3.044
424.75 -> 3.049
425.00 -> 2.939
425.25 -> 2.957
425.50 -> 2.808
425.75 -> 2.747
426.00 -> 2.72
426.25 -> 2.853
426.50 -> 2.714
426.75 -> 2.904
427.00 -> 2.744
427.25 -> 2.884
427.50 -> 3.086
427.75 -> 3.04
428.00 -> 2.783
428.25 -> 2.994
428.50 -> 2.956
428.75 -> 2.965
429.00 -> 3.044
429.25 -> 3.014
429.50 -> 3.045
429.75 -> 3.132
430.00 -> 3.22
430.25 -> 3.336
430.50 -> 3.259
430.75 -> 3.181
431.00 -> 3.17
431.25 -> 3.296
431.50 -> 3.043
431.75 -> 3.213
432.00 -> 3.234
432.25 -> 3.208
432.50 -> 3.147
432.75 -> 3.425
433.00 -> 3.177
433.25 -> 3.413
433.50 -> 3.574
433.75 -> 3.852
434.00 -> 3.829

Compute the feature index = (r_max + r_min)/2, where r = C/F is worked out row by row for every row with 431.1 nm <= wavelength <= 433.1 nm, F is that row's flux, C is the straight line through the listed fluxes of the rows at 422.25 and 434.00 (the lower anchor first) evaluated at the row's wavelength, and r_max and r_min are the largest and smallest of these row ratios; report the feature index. 1.122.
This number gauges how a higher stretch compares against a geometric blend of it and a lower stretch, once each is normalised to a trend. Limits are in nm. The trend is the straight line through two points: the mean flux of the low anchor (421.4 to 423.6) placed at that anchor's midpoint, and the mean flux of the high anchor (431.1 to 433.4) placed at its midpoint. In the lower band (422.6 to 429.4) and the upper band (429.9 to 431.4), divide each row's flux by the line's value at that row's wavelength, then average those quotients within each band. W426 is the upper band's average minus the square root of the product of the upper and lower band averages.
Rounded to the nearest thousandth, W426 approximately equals 0.008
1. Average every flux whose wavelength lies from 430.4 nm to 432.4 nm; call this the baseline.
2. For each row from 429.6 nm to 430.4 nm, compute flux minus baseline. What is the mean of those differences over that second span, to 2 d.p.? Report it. 0.03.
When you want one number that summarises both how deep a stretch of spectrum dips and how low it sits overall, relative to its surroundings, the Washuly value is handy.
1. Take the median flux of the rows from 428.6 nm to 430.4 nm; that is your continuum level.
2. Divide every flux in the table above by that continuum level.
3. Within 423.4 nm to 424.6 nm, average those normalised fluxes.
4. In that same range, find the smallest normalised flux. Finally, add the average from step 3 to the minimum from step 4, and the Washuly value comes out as 2.00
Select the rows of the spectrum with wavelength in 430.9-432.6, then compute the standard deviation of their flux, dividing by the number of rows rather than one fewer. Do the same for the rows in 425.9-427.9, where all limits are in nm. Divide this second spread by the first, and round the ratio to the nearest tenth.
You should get 1.8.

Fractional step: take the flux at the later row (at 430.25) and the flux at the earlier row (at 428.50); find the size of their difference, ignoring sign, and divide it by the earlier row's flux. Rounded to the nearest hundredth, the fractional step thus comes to 0.13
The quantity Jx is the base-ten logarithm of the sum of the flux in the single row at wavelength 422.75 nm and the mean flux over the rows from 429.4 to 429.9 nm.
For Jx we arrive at 0.761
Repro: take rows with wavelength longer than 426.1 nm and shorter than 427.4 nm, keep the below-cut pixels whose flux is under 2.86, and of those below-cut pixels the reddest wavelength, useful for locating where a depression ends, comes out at 427.00 nm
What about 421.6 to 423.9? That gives 422.75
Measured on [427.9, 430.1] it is 428.00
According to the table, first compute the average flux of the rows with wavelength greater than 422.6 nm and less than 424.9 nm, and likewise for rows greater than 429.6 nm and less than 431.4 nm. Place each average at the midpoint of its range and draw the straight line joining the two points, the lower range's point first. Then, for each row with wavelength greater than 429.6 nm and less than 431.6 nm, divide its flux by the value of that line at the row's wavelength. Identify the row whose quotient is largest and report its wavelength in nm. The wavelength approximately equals 430.25 nm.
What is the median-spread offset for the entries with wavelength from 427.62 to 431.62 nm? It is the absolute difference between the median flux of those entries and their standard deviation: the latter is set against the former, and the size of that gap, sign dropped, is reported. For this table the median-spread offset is 2.90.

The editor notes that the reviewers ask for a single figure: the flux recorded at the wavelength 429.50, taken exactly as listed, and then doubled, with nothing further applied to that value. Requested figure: 6.09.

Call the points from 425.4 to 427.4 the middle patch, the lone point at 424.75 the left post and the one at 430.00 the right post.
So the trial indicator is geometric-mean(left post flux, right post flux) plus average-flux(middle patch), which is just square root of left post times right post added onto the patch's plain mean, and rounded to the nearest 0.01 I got 5.93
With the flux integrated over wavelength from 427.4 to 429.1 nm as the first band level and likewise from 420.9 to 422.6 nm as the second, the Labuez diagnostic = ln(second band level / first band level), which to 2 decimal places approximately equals -0.15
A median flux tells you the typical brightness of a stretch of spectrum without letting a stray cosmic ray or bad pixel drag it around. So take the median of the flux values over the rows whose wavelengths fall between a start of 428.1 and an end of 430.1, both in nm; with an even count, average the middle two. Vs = 3.03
